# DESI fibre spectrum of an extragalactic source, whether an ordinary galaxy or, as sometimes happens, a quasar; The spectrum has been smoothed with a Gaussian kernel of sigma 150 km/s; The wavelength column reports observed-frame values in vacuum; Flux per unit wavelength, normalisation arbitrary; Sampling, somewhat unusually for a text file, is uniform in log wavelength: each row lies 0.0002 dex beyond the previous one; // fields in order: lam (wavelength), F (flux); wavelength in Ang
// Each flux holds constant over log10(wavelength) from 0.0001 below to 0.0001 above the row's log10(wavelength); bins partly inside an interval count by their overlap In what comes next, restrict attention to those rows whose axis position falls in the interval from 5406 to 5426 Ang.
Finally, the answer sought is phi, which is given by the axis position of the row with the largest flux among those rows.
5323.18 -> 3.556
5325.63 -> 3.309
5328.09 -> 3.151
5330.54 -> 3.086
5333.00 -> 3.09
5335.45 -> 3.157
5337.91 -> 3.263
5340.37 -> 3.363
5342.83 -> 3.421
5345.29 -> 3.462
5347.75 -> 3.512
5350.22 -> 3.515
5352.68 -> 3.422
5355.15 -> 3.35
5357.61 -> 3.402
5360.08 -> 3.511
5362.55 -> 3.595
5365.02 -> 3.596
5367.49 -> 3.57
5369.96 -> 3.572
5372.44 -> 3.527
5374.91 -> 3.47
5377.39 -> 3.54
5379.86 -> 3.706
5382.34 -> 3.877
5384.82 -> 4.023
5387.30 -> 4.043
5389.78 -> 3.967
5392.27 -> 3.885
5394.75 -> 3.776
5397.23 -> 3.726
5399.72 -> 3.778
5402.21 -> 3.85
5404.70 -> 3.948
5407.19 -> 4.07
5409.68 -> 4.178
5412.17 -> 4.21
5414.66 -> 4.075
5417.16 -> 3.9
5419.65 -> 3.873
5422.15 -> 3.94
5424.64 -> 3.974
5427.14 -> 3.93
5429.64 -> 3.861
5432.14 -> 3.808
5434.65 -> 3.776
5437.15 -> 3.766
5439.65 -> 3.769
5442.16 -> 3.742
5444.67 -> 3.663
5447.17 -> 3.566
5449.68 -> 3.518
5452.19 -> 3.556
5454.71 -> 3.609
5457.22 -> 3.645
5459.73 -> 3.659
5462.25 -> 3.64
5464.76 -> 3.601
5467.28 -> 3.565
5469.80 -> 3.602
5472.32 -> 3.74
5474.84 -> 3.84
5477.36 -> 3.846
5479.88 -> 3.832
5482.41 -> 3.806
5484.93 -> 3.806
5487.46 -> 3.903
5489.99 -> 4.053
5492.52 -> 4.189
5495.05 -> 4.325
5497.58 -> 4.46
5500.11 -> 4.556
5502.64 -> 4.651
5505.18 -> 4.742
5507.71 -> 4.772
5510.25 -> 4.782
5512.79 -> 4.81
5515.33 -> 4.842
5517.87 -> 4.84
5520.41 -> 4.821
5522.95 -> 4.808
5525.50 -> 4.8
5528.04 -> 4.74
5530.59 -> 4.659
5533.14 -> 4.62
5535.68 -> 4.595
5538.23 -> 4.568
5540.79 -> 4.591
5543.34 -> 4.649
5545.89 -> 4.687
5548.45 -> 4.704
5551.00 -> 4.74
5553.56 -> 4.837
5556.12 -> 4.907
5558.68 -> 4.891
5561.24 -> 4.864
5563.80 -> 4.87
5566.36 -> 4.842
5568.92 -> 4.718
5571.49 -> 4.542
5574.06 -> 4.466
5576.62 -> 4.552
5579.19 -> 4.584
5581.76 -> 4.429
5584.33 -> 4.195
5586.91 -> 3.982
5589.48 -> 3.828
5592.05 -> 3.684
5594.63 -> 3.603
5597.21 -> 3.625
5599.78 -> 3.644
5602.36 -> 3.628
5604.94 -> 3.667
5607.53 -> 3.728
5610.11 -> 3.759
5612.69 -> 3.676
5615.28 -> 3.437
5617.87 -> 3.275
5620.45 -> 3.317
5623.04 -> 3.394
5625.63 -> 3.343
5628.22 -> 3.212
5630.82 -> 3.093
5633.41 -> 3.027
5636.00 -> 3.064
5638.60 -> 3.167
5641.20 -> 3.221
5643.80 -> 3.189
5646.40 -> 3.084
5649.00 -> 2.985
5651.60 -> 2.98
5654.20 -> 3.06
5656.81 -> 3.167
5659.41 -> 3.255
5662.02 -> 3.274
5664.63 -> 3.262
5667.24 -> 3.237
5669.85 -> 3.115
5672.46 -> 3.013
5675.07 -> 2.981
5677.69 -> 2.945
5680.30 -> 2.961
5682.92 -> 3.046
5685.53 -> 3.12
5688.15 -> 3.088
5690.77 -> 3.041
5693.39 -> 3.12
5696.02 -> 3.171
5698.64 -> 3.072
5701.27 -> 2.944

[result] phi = 5412.17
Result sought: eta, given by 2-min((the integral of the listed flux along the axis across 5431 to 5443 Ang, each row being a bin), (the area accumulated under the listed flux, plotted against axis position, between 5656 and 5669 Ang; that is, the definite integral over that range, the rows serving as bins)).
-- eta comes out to -40.1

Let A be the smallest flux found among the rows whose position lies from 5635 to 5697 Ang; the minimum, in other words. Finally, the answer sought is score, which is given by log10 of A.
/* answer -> 0.47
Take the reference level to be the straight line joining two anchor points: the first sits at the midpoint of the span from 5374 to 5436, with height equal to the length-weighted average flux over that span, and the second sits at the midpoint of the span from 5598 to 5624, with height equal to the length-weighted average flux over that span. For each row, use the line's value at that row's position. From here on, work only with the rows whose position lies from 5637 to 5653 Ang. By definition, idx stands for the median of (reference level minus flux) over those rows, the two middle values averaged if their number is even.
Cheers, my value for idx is 0.38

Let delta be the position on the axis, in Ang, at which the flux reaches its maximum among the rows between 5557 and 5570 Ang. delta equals 5558.68 Ang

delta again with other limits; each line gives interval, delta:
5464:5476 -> 5474.84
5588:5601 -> 5589.48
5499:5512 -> 5510.25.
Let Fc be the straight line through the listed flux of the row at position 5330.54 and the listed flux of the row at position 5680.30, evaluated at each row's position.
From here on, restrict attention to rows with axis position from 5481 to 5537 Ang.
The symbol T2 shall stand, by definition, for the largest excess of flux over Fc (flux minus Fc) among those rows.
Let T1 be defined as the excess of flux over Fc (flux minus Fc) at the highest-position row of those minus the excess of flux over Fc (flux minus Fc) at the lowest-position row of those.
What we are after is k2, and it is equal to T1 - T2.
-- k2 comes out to -1.0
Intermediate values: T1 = 0.81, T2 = 1.82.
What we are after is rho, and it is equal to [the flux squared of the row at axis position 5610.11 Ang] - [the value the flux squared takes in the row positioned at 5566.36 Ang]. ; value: -9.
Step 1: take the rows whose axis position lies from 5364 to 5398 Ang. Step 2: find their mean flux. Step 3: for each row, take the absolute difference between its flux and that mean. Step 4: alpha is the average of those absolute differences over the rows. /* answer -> 0.167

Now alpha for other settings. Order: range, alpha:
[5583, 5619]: 0.145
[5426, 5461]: 0.103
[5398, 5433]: 0.103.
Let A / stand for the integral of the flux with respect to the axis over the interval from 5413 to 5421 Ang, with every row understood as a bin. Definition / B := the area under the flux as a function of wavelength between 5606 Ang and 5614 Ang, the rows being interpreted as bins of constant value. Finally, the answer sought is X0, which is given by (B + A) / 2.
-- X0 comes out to 30.7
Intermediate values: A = 32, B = 30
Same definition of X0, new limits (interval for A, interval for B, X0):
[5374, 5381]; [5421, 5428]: 26.4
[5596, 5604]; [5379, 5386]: 28.1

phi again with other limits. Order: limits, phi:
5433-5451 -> 5434.65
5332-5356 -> 5350.22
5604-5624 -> 5610.11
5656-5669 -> 5662.02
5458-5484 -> 5477.36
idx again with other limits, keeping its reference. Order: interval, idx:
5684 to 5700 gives 0.33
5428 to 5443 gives 0.07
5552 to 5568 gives -1.23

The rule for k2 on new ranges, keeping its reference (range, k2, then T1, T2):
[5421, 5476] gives -1.0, -0.08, 0.92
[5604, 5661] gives -1.2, -0.39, 0.77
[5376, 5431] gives -0.8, 0.34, 1.15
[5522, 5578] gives -2.1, -0.24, 1.90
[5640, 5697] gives -0.3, -0.03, 0.31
